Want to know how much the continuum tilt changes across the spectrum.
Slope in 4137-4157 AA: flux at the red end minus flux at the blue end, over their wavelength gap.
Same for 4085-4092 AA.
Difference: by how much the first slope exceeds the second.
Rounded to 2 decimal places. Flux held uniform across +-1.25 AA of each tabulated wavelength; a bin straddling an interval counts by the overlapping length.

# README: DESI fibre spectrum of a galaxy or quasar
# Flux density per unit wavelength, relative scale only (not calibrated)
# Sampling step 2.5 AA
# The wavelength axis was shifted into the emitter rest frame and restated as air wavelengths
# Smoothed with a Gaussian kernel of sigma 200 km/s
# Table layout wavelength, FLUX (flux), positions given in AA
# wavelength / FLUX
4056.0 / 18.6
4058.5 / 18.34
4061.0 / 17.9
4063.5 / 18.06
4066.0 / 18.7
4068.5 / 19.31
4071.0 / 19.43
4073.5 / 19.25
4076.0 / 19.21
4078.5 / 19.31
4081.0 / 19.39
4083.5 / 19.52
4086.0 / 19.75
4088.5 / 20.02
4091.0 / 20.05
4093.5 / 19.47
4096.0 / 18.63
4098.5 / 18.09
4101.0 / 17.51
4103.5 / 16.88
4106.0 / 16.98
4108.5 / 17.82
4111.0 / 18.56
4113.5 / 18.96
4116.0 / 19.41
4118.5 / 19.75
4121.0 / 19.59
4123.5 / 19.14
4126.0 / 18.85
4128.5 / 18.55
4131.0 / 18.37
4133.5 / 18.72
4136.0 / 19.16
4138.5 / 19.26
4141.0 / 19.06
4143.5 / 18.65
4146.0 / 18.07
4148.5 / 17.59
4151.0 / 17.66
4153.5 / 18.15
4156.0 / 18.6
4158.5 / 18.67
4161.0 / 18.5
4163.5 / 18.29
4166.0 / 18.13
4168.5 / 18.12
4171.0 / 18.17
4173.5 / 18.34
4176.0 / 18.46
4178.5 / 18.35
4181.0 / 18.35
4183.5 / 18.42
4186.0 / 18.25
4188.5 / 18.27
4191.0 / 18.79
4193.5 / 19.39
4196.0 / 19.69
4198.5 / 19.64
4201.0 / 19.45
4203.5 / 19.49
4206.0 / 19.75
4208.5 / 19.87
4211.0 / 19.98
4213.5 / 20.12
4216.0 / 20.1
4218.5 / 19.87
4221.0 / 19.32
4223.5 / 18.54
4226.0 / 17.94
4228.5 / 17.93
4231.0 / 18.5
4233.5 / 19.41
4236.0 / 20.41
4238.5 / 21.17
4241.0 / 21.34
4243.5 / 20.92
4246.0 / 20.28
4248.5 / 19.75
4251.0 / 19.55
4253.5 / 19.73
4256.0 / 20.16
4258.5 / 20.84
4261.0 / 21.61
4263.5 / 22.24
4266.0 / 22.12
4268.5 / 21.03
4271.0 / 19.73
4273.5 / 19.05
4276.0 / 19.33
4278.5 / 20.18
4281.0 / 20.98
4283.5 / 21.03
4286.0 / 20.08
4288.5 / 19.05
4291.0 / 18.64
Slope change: -0.10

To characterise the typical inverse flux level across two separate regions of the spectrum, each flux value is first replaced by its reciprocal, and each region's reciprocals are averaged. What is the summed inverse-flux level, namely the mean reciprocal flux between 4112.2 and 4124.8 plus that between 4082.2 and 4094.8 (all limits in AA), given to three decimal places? 0.102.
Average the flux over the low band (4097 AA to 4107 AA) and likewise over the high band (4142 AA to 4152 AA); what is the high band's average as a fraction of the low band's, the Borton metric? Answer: 1.04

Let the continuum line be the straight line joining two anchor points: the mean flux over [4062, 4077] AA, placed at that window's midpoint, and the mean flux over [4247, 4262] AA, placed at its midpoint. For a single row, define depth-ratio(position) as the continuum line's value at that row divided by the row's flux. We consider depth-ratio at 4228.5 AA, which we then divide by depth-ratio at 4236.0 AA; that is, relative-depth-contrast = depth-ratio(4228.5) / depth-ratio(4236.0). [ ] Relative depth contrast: 1.14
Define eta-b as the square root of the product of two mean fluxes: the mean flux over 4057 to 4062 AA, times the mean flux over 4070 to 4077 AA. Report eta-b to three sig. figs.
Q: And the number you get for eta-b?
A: 18.7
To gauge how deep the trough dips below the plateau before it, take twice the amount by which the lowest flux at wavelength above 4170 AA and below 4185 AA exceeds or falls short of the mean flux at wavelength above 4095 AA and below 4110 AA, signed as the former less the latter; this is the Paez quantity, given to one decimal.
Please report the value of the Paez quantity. 1.0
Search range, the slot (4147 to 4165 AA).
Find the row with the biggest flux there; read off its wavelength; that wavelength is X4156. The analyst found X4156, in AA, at 4158.5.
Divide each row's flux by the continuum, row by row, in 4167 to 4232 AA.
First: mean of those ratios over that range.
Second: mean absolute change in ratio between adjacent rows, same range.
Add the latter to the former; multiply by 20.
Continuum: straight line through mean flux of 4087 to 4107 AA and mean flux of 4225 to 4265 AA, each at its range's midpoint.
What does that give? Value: 19.6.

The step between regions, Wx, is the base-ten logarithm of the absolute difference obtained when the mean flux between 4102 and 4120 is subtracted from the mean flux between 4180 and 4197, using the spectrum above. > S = -0.4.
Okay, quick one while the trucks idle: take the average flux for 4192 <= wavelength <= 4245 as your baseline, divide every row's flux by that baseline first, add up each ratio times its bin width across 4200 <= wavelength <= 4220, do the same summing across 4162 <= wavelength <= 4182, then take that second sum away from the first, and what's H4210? 1.58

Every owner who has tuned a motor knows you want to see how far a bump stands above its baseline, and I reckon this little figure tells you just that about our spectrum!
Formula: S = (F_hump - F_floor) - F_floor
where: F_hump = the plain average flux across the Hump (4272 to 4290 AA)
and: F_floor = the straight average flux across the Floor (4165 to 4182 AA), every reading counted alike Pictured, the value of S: -16.6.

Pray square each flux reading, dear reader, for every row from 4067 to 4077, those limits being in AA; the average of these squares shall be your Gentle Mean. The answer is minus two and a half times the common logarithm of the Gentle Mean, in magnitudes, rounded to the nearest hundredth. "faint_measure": -6.43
